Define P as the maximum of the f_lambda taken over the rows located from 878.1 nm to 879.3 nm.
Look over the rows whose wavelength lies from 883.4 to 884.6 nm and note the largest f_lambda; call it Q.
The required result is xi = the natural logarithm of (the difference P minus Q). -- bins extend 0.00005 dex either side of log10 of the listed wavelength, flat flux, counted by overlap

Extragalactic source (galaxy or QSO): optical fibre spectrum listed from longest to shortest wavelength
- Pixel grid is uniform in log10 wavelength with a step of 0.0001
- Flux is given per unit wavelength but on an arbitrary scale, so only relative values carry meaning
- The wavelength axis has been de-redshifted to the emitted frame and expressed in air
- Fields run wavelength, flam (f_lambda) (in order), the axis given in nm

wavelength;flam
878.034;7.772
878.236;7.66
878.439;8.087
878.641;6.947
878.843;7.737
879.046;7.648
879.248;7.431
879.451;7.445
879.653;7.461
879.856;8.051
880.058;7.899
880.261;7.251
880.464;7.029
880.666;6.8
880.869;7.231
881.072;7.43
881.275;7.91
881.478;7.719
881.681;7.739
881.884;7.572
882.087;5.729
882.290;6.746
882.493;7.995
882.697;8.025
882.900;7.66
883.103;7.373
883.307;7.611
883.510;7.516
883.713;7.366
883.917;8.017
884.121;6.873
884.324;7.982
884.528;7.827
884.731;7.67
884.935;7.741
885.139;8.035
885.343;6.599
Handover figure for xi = -2.7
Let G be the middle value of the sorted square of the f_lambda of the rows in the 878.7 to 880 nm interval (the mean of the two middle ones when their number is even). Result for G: 57.1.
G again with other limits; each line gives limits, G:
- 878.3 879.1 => 59.2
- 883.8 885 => 60.6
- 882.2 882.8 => 63.9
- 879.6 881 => 52.6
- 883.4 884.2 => 55.4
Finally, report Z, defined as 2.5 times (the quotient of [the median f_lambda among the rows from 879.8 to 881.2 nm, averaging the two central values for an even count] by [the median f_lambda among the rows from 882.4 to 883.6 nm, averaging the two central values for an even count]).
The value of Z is 2.37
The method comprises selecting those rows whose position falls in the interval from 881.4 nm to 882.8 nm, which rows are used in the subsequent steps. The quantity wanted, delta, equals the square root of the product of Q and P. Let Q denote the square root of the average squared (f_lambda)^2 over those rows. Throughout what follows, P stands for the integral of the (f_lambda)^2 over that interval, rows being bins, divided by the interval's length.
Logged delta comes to 55.3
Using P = 54.7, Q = 55.8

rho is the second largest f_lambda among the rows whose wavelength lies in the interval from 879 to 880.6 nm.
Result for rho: 7.899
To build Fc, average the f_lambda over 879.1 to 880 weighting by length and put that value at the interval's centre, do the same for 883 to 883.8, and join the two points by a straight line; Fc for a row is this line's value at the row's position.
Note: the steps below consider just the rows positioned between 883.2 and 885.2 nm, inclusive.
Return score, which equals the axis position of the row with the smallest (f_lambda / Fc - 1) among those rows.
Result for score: 884.121 nm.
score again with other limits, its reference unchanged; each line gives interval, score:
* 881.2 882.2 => 882.087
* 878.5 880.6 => 878.641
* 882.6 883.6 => 883.103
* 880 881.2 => 880.666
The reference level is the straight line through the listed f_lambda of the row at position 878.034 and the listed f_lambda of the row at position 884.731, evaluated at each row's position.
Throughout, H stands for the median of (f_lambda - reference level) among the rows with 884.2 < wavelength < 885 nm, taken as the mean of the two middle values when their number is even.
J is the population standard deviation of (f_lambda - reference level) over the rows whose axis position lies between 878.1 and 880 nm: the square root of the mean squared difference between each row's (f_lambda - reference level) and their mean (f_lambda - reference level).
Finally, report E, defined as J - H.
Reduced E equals 0.21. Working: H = 0.1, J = 0.33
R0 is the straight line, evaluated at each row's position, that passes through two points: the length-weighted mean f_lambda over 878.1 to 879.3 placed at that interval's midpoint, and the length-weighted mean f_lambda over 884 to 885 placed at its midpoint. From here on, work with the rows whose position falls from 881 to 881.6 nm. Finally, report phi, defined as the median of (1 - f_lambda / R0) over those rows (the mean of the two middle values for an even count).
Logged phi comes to -0.014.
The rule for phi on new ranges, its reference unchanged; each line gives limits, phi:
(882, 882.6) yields 0.114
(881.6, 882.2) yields 0.005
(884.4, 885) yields -0.015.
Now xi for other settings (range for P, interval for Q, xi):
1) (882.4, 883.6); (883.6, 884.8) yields -4.8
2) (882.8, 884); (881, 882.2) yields -2.2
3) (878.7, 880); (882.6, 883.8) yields -3.6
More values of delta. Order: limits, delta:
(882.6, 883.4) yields 58.9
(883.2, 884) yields 58.2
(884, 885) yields 58.4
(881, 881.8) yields 59.4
